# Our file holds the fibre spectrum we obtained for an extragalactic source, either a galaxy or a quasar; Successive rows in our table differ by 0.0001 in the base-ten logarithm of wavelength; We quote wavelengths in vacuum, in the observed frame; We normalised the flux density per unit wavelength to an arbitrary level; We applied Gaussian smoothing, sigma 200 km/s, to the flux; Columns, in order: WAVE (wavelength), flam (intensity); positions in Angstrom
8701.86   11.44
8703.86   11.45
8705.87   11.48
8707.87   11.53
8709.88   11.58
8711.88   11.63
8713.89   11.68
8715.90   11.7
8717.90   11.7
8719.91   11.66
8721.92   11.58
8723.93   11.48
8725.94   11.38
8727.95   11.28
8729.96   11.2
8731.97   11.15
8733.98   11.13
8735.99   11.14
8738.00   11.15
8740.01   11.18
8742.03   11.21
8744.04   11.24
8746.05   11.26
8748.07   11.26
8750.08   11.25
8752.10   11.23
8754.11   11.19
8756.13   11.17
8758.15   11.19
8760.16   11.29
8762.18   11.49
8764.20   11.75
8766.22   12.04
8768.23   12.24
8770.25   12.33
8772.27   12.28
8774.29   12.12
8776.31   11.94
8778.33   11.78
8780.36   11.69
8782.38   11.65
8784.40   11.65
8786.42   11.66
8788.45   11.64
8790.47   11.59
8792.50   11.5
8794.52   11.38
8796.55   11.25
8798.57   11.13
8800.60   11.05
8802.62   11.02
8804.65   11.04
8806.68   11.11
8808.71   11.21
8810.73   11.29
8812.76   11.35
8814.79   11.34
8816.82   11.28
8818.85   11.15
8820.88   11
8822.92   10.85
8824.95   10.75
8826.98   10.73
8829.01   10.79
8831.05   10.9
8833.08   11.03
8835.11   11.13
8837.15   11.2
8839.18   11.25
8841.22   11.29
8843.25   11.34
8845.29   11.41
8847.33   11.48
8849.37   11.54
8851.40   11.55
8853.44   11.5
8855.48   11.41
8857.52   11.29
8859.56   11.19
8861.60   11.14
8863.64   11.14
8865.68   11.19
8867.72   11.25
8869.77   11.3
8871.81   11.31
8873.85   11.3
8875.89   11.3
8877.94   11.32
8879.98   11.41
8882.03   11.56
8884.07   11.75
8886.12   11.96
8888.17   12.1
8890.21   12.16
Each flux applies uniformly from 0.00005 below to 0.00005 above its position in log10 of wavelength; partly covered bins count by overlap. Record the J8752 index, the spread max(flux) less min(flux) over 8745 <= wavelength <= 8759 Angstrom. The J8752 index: 0.09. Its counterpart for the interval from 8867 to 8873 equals 0.06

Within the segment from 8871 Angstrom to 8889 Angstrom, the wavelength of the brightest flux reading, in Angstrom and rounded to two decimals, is 8888.17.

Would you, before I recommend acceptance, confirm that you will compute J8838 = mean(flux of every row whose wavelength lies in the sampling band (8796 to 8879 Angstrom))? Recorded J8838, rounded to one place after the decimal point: 11.2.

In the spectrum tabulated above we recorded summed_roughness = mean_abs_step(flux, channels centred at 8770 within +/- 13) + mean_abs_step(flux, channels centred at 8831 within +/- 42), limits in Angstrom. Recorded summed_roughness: 0.225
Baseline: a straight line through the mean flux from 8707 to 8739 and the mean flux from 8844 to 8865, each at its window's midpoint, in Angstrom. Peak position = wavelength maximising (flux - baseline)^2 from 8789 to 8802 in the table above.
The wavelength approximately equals 8800.60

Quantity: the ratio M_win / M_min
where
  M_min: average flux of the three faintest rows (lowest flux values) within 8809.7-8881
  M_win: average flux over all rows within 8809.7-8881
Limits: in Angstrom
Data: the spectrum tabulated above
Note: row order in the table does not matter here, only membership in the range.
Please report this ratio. 1.04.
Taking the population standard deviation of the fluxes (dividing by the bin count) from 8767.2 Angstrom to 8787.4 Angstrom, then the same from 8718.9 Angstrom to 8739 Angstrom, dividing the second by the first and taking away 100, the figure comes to -99.30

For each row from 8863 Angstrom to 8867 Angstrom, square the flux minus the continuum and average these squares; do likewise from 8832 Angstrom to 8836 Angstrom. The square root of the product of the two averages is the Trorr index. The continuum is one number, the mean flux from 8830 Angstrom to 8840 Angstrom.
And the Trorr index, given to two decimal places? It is 0.00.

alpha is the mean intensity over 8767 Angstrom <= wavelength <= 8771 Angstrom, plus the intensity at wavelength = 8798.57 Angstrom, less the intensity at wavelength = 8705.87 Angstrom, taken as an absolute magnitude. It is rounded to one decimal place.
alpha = 11.9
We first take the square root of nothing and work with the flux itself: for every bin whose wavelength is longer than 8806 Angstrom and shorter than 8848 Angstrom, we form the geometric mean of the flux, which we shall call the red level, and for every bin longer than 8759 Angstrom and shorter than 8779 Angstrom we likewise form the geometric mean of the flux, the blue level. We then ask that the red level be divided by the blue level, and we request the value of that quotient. 0.93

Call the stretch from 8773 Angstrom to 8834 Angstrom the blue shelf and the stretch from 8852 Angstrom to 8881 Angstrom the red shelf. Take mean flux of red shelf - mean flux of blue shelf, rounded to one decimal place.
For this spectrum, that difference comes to 0.0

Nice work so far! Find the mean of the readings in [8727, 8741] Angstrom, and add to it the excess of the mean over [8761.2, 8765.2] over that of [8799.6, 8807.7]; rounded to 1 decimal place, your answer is 11.7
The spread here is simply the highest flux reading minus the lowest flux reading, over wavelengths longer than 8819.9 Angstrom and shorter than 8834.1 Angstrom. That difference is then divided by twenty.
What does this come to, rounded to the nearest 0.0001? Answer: 0.0150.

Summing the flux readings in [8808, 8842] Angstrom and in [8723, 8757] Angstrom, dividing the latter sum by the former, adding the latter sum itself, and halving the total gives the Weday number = 96.0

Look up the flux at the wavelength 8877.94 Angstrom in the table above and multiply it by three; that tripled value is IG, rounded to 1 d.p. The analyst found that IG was 34.0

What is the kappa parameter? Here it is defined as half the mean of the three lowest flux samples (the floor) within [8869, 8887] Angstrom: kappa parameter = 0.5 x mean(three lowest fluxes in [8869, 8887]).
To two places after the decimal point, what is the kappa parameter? 5.65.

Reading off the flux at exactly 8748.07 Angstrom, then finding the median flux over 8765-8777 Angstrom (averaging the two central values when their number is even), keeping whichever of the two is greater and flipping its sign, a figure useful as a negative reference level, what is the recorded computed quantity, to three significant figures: -12.2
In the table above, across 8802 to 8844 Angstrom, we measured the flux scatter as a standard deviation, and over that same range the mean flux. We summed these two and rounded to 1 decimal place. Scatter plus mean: 11.3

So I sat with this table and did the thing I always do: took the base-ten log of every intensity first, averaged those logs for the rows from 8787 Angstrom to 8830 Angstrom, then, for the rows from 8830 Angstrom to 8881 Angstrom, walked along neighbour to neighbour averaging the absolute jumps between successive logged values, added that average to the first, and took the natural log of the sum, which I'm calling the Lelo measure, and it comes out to 0.049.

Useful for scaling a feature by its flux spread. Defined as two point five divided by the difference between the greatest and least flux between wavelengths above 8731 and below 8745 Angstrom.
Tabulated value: 23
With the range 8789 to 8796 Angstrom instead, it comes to 12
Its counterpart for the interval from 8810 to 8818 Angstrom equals 36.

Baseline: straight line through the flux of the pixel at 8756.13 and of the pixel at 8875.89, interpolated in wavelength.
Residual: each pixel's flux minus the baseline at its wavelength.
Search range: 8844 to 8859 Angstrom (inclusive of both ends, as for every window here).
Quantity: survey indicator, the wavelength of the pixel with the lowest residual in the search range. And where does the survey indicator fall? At 8857.52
